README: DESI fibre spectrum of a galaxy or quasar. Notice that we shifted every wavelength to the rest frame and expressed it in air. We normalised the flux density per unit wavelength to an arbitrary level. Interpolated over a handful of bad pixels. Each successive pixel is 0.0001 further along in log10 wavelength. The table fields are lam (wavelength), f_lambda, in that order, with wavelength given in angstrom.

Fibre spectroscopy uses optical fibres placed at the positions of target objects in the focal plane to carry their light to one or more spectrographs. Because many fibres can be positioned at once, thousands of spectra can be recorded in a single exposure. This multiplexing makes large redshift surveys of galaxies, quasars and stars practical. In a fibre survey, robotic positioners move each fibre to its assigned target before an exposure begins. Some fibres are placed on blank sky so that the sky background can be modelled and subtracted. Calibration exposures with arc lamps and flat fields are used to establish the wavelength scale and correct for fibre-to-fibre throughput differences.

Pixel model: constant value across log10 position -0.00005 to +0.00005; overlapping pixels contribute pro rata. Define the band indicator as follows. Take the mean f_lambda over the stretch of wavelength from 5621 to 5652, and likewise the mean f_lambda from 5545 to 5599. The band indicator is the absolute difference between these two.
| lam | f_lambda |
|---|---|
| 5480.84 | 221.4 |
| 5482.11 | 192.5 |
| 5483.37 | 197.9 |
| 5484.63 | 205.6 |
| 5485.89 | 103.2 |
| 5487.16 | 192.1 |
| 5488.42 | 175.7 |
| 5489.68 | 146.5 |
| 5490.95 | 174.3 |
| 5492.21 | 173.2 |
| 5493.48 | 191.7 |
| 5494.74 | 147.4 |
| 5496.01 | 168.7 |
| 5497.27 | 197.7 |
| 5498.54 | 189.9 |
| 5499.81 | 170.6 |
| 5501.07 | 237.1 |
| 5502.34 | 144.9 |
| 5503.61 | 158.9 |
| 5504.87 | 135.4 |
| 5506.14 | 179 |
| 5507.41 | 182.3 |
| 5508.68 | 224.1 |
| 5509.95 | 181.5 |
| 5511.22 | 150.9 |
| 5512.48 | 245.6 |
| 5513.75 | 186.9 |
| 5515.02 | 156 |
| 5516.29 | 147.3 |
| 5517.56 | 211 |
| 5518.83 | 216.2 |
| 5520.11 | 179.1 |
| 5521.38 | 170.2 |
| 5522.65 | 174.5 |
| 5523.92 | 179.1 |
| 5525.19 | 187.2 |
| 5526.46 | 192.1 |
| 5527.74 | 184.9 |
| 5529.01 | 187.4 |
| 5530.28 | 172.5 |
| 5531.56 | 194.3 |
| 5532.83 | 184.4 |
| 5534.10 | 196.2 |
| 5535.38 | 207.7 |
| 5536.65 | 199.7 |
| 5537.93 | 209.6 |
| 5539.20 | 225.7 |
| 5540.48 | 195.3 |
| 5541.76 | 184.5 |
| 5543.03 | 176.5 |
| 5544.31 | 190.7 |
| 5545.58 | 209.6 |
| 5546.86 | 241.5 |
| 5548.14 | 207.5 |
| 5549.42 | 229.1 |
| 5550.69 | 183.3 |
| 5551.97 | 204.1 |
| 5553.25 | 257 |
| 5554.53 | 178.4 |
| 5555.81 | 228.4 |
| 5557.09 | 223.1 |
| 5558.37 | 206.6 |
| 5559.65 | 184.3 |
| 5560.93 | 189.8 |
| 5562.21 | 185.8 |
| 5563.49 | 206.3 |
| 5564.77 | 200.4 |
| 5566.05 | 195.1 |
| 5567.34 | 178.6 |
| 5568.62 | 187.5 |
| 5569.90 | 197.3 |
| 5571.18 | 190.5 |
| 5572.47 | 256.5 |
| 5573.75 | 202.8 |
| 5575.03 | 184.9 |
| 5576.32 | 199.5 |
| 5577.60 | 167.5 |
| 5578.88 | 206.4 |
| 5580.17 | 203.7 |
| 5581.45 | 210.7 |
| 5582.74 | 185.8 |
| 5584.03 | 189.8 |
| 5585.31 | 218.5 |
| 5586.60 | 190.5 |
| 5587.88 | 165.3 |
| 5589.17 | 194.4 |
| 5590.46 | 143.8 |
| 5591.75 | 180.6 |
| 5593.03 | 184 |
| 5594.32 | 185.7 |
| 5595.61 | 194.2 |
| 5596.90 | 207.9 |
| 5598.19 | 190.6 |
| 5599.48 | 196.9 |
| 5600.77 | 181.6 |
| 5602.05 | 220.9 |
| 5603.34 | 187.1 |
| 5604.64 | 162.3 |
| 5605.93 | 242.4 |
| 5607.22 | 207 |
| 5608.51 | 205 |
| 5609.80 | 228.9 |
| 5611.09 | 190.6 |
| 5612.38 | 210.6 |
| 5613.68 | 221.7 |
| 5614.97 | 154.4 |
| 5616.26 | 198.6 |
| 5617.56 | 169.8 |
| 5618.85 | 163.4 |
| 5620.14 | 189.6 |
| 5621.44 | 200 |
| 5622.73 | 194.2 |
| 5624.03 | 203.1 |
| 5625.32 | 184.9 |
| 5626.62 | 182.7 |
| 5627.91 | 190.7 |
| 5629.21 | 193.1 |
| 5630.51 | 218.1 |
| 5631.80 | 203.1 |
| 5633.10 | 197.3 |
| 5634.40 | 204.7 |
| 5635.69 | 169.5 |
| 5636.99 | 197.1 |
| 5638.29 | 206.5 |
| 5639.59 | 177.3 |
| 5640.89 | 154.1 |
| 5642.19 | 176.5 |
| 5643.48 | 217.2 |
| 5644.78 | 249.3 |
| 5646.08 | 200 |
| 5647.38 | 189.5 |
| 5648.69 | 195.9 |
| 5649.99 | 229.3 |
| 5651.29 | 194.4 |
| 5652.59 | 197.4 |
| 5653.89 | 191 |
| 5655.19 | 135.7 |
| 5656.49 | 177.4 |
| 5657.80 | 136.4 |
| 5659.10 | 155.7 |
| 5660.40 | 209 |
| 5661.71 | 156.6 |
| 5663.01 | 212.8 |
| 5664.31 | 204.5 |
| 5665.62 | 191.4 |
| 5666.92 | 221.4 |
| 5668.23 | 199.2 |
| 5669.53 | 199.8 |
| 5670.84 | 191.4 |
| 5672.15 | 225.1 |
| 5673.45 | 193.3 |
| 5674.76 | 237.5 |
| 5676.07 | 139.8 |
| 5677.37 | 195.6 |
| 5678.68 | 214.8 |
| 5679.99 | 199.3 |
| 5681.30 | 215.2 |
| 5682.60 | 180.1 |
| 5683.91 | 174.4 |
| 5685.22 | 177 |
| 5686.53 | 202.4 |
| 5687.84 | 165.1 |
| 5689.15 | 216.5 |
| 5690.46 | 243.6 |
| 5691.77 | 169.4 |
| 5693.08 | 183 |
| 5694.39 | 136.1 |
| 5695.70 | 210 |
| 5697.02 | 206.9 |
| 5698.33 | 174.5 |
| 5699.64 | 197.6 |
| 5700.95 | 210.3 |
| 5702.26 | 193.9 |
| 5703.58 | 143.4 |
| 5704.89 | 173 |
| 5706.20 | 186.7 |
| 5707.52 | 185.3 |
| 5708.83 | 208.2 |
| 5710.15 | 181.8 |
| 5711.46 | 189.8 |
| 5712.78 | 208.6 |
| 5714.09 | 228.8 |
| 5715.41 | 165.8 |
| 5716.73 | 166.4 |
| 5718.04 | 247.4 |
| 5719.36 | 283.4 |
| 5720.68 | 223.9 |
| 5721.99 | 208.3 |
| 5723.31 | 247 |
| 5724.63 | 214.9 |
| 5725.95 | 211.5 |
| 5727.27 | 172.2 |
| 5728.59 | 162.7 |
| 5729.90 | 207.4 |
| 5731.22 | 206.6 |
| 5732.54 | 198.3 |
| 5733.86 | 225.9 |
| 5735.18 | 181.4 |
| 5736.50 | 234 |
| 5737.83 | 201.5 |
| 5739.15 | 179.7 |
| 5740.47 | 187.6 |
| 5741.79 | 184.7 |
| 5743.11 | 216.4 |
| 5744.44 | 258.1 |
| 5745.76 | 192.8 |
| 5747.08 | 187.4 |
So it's 2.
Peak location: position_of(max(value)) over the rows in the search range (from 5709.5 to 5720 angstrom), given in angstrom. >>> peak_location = 5719.36 angstrom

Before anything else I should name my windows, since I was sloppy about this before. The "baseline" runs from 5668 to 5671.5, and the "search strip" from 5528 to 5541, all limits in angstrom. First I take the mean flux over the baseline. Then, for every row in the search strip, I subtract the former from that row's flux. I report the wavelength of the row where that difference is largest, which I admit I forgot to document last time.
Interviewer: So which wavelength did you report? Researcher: 5539.20 angstrom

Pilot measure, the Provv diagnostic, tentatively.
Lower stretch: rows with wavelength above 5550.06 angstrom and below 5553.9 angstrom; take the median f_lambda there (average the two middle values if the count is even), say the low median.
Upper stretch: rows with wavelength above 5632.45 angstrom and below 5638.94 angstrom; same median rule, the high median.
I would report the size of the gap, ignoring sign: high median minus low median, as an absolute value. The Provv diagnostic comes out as 6.8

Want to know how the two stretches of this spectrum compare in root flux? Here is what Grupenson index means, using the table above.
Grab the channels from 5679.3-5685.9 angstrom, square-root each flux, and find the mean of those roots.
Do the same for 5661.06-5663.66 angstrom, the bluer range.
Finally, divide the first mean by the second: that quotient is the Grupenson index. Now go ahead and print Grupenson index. 1.01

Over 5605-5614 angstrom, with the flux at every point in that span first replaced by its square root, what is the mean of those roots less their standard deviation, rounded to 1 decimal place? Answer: 14.1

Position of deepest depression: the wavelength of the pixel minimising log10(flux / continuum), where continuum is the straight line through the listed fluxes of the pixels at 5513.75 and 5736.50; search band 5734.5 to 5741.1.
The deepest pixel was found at 5739.15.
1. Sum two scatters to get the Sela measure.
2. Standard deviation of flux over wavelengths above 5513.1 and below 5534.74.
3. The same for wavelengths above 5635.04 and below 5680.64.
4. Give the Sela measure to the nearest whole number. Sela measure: 44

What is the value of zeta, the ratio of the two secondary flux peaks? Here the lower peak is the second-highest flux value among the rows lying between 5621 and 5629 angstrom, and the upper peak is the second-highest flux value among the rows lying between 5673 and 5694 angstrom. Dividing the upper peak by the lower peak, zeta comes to 1.19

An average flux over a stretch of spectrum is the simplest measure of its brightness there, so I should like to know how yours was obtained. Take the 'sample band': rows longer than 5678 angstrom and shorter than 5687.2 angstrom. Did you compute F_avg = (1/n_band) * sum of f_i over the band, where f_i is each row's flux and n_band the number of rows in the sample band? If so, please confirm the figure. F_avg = 195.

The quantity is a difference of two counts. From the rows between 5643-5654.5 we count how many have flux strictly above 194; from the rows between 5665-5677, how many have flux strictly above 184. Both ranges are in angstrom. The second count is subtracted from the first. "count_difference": -1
